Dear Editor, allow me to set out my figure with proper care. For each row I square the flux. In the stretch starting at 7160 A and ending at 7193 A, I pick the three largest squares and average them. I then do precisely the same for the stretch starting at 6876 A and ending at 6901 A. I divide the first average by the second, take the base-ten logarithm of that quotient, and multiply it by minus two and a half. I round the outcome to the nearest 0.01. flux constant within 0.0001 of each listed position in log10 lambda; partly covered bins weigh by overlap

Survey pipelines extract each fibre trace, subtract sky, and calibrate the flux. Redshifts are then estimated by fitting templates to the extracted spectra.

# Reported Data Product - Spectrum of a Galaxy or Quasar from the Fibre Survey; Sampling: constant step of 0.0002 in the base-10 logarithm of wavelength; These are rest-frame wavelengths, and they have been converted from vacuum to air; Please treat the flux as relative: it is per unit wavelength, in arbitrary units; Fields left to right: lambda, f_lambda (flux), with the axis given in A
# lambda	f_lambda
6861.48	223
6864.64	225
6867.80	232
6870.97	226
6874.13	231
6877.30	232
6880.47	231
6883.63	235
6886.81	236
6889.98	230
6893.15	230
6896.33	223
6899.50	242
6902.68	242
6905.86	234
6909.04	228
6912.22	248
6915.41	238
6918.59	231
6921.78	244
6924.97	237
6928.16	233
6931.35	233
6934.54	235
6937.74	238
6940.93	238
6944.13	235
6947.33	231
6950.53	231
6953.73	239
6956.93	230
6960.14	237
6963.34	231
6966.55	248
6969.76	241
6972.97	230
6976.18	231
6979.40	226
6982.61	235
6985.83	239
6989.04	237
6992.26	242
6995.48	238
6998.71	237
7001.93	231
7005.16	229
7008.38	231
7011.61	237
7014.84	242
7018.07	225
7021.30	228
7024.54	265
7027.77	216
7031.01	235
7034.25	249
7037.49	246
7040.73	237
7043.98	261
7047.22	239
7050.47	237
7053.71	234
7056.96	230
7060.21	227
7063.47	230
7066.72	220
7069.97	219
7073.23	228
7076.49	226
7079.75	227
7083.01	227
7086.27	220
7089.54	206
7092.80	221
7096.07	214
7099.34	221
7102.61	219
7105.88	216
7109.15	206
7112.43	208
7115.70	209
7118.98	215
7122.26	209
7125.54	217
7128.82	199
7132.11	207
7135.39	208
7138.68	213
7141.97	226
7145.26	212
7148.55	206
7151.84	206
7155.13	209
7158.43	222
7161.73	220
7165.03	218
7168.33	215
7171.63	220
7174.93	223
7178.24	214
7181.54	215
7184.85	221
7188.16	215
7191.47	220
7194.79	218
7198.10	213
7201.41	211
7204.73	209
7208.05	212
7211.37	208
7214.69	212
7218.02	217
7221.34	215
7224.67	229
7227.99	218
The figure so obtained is 0.15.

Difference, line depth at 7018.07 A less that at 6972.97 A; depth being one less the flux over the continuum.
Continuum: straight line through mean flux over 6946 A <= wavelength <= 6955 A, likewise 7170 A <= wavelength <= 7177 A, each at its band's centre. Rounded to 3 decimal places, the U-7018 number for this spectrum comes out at 0.011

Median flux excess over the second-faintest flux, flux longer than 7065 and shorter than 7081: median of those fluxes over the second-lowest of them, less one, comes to 0.027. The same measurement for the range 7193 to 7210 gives 0.005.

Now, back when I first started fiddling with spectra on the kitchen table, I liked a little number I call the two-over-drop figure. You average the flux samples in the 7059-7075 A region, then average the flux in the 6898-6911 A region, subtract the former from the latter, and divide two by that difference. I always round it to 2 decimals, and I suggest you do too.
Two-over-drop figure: 0.17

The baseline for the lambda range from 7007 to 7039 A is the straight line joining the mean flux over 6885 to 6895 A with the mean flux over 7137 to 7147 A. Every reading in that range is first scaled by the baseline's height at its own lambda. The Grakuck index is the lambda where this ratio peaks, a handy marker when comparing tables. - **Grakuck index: 7024.54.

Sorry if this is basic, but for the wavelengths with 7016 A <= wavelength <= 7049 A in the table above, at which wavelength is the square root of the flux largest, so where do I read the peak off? 7024.54 A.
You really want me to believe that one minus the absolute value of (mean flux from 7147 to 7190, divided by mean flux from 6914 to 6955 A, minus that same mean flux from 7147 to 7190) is -214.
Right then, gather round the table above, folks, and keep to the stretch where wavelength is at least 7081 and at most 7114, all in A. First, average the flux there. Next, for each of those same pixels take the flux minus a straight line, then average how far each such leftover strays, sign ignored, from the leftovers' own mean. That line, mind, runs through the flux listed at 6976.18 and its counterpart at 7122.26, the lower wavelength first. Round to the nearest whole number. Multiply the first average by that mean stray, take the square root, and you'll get 34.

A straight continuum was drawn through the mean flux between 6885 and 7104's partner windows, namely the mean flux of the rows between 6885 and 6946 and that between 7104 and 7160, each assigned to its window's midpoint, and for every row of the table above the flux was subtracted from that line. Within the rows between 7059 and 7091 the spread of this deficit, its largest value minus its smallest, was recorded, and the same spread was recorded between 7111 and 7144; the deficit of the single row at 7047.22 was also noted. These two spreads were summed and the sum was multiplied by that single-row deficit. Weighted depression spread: -909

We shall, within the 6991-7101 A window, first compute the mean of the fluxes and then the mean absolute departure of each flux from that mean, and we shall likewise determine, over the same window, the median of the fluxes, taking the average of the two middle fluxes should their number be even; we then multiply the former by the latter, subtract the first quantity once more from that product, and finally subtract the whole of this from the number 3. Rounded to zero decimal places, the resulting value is -2103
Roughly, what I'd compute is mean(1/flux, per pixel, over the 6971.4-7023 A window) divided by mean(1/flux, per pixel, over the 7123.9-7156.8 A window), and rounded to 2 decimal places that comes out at 0.90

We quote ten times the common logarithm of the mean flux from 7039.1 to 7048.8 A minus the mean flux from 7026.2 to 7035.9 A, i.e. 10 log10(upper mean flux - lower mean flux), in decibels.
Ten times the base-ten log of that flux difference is 10.9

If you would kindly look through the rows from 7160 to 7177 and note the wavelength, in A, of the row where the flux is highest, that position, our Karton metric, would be 7174.93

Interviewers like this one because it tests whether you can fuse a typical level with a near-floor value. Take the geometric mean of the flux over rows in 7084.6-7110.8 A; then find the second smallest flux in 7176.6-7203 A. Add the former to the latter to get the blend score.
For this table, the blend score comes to 428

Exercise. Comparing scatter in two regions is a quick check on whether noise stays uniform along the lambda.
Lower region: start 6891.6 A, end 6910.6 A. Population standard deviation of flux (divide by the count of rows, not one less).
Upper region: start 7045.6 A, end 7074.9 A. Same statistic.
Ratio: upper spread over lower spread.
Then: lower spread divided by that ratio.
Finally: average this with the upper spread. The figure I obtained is 7.1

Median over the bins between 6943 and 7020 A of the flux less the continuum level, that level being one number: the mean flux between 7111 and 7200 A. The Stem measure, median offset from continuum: 21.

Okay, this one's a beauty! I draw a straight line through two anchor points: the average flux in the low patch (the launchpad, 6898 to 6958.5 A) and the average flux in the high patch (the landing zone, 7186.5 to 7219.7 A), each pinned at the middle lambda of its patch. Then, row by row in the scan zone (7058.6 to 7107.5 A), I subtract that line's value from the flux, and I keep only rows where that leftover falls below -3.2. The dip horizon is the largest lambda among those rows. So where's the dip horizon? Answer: 7105.88 A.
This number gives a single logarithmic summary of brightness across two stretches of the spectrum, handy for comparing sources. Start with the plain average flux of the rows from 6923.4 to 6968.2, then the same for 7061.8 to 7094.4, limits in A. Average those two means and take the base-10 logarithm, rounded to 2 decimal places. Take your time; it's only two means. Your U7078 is 2.36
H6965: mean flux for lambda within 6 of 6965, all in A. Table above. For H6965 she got 239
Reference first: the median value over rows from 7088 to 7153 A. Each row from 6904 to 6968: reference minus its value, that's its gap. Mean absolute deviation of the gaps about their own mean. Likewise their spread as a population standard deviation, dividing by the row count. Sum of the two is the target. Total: 9.8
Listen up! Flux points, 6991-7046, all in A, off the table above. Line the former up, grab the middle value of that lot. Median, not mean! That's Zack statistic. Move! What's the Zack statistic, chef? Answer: 237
